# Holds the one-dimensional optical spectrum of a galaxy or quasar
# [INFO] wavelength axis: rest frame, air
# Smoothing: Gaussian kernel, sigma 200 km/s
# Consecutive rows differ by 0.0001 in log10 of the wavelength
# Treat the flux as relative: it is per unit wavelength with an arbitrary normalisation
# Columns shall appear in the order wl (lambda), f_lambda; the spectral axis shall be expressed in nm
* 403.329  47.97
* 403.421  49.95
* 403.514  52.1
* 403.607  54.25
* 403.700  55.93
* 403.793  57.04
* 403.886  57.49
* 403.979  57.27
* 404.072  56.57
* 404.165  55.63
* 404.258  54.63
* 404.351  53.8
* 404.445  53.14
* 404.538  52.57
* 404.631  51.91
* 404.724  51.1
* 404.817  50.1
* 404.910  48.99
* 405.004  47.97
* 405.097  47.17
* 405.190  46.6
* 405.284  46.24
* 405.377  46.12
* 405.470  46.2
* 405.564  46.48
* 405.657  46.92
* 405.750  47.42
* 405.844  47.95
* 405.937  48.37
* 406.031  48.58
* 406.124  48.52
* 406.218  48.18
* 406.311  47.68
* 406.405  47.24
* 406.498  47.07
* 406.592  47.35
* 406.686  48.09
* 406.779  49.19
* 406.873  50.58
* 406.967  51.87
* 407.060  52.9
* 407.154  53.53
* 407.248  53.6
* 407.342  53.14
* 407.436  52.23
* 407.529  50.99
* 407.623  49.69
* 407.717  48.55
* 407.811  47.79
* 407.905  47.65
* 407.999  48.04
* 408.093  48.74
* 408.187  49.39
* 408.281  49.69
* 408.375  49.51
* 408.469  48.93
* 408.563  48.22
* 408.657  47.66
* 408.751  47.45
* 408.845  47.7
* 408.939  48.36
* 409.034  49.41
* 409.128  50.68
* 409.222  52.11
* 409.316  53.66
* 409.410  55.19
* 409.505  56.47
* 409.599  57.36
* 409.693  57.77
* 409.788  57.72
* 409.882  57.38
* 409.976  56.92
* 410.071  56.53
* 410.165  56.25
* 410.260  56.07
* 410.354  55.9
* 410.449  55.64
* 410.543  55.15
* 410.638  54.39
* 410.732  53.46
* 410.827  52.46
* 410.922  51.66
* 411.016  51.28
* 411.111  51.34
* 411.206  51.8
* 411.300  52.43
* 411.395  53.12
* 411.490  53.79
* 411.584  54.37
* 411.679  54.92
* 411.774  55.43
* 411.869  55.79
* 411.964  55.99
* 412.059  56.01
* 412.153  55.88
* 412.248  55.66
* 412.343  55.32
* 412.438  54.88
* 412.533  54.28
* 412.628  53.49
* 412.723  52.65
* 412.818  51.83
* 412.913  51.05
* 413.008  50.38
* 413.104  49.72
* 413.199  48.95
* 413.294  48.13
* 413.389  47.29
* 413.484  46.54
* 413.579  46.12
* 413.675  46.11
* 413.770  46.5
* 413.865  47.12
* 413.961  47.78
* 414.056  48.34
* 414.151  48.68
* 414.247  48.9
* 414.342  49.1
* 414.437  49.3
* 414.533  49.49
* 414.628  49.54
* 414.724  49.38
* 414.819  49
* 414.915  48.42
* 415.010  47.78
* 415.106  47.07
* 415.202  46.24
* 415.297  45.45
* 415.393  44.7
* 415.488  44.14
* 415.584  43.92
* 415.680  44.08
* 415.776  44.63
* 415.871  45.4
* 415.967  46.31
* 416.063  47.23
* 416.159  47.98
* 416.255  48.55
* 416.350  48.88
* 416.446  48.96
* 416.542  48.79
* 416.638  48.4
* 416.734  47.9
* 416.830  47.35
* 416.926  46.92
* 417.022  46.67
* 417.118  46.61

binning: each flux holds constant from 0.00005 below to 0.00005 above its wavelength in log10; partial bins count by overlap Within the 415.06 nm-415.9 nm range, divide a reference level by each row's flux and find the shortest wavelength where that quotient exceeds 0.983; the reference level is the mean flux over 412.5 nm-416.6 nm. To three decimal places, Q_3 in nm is 415.106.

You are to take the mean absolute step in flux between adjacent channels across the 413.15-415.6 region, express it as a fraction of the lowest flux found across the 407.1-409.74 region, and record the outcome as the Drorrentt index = 0.0100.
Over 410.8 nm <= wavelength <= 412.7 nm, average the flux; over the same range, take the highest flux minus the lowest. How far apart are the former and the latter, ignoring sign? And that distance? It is 49.3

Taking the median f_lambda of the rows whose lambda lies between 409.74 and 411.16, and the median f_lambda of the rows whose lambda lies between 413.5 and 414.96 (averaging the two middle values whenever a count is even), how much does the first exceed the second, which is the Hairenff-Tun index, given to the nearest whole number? 7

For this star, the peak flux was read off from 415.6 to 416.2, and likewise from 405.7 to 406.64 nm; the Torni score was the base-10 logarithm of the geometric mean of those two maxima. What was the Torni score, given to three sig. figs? 1.68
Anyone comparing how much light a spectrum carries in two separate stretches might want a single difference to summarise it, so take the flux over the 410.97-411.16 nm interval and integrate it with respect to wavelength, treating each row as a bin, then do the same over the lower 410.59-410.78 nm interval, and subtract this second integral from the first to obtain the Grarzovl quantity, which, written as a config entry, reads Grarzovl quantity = -0.5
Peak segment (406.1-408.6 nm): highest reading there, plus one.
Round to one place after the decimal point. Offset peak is 54.6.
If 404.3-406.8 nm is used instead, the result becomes 54.8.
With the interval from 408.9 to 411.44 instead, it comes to 58.8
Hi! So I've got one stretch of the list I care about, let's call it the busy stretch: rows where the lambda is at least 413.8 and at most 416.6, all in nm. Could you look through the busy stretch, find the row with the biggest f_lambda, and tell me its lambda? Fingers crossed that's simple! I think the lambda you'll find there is 414.628 nm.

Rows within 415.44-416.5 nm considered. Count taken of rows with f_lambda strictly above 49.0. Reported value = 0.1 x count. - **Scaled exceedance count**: 0.0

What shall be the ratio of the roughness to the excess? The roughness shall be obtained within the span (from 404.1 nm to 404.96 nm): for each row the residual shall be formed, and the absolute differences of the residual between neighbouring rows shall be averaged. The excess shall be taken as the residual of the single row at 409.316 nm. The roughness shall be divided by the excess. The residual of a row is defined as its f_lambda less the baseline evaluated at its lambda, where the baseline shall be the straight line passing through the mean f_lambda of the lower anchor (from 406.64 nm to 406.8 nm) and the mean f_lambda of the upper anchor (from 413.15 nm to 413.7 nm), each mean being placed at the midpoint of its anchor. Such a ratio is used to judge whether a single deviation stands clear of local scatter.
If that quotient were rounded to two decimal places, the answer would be 0.15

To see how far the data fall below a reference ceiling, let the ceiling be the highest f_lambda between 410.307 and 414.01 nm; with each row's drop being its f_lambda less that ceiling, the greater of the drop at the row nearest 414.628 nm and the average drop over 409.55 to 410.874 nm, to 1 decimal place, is -0.1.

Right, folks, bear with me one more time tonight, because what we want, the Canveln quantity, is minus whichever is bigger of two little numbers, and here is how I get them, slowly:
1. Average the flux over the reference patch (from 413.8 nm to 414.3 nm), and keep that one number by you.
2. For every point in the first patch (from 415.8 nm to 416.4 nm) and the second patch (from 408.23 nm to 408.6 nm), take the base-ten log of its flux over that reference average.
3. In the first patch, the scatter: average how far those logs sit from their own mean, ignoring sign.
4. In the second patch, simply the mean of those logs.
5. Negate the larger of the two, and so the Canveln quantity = -0.010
